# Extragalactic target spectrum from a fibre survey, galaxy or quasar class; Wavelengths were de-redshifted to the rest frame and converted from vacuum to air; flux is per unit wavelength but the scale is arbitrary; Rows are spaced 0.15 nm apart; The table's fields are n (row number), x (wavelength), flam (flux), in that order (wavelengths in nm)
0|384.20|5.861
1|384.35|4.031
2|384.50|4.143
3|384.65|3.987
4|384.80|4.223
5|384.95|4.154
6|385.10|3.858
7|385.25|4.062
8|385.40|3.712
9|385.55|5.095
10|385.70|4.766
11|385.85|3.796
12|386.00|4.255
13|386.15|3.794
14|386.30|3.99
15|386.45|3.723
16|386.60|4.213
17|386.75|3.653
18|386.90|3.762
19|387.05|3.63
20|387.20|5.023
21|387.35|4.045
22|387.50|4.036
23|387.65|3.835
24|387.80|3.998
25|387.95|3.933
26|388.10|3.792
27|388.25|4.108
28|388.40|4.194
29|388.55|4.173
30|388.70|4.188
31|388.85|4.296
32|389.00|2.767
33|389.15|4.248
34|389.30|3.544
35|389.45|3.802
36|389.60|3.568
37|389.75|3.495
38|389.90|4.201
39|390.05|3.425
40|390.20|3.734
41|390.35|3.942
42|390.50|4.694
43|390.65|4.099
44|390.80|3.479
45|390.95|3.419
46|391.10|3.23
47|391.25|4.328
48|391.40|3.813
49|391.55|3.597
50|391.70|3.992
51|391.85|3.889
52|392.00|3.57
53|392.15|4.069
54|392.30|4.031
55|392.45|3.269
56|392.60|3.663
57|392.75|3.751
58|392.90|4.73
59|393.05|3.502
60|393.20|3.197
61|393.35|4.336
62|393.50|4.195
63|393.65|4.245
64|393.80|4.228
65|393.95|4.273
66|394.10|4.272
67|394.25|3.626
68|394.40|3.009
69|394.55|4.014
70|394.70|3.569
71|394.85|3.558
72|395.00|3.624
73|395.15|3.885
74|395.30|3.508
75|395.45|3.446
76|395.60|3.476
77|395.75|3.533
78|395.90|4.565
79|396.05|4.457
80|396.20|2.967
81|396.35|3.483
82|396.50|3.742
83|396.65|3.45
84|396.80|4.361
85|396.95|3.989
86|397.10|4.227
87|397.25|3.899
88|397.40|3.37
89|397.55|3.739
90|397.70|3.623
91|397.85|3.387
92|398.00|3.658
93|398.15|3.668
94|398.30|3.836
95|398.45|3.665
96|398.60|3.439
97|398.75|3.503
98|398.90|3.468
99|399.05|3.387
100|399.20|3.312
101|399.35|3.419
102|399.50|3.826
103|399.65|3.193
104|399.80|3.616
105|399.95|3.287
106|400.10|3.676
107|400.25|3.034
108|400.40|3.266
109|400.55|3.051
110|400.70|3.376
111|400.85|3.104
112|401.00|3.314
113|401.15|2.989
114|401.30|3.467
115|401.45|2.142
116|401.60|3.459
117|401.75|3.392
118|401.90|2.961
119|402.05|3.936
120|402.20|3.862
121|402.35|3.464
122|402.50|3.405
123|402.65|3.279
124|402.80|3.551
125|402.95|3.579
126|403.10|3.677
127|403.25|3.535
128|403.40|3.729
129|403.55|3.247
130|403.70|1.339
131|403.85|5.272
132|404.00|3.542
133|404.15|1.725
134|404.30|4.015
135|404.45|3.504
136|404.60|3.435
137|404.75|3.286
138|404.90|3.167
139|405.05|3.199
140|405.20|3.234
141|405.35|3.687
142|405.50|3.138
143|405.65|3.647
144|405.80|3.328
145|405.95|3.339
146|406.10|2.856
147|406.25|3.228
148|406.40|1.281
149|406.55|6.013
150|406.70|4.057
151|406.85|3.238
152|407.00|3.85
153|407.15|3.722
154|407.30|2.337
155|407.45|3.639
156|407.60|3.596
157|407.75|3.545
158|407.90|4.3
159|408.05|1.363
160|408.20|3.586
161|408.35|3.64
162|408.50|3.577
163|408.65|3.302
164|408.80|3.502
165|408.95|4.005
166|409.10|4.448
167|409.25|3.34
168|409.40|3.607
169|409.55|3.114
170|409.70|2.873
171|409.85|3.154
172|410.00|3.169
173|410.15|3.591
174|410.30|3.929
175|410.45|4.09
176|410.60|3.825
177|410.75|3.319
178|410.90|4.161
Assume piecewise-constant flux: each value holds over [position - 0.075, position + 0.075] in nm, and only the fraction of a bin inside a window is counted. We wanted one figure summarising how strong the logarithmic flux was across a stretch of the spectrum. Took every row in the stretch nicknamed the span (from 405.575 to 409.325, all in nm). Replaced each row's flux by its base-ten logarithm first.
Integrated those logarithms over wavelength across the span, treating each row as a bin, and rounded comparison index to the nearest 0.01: 1.96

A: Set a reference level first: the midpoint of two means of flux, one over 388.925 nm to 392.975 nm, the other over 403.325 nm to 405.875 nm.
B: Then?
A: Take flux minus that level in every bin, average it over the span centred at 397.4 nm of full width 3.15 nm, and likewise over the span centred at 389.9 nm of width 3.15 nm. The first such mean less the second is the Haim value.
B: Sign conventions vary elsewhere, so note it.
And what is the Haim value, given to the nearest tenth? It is -0.1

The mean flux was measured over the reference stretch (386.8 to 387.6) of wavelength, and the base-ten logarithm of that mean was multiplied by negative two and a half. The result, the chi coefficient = -1.53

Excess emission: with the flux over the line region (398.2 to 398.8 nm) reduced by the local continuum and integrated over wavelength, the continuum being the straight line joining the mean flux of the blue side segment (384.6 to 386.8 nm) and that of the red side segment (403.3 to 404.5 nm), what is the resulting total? 0.05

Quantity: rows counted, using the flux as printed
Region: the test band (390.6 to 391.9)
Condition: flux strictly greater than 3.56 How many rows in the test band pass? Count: 6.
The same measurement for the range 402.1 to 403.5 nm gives 4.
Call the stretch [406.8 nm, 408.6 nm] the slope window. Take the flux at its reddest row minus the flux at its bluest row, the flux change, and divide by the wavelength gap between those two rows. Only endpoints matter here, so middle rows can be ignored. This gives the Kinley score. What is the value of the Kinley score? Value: 0.21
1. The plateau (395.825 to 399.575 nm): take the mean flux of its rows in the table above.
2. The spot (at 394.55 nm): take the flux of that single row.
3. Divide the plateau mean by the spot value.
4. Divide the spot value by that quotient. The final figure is 4.4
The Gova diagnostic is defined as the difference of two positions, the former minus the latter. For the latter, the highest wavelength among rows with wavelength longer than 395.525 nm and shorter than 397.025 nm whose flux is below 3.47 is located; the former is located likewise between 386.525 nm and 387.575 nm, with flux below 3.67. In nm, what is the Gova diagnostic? -9.60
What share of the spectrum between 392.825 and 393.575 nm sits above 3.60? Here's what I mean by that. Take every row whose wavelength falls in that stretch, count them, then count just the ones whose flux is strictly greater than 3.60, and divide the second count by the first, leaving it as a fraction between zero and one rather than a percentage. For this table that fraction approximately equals 0.60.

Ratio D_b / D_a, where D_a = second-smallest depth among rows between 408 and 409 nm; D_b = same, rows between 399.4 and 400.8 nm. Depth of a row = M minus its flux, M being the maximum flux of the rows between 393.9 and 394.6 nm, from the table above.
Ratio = 0.9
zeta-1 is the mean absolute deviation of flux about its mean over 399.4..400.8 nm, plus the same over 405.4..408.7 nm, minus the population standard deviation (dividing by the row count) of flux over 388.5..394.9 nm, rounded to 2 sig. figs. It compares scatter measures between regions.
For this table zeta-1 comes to 0.38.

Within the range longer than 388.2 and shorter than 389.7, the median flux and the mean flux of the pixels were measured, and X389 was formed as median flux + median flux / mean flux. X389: 5.21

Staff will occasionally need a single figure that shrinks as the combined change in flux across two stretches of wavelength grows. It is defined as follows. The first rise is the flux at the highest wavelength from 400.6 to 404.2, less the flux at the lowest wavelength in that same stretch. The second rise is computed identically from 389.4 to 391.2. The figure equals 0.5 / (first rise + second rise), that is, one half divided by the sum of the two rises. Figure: -0.22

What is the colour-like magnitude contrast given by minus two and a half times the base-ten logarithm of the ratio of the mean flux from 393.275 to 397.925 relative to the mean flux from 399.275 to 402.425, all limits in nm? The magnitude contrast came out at -0.15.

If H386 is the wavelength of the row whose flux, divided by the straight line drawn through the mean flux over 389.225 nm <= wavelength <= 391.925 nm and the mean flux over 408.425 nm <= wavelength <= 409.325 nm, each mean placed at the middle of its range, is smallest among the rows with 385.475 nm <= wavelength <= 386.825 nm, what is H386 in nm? 386.75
